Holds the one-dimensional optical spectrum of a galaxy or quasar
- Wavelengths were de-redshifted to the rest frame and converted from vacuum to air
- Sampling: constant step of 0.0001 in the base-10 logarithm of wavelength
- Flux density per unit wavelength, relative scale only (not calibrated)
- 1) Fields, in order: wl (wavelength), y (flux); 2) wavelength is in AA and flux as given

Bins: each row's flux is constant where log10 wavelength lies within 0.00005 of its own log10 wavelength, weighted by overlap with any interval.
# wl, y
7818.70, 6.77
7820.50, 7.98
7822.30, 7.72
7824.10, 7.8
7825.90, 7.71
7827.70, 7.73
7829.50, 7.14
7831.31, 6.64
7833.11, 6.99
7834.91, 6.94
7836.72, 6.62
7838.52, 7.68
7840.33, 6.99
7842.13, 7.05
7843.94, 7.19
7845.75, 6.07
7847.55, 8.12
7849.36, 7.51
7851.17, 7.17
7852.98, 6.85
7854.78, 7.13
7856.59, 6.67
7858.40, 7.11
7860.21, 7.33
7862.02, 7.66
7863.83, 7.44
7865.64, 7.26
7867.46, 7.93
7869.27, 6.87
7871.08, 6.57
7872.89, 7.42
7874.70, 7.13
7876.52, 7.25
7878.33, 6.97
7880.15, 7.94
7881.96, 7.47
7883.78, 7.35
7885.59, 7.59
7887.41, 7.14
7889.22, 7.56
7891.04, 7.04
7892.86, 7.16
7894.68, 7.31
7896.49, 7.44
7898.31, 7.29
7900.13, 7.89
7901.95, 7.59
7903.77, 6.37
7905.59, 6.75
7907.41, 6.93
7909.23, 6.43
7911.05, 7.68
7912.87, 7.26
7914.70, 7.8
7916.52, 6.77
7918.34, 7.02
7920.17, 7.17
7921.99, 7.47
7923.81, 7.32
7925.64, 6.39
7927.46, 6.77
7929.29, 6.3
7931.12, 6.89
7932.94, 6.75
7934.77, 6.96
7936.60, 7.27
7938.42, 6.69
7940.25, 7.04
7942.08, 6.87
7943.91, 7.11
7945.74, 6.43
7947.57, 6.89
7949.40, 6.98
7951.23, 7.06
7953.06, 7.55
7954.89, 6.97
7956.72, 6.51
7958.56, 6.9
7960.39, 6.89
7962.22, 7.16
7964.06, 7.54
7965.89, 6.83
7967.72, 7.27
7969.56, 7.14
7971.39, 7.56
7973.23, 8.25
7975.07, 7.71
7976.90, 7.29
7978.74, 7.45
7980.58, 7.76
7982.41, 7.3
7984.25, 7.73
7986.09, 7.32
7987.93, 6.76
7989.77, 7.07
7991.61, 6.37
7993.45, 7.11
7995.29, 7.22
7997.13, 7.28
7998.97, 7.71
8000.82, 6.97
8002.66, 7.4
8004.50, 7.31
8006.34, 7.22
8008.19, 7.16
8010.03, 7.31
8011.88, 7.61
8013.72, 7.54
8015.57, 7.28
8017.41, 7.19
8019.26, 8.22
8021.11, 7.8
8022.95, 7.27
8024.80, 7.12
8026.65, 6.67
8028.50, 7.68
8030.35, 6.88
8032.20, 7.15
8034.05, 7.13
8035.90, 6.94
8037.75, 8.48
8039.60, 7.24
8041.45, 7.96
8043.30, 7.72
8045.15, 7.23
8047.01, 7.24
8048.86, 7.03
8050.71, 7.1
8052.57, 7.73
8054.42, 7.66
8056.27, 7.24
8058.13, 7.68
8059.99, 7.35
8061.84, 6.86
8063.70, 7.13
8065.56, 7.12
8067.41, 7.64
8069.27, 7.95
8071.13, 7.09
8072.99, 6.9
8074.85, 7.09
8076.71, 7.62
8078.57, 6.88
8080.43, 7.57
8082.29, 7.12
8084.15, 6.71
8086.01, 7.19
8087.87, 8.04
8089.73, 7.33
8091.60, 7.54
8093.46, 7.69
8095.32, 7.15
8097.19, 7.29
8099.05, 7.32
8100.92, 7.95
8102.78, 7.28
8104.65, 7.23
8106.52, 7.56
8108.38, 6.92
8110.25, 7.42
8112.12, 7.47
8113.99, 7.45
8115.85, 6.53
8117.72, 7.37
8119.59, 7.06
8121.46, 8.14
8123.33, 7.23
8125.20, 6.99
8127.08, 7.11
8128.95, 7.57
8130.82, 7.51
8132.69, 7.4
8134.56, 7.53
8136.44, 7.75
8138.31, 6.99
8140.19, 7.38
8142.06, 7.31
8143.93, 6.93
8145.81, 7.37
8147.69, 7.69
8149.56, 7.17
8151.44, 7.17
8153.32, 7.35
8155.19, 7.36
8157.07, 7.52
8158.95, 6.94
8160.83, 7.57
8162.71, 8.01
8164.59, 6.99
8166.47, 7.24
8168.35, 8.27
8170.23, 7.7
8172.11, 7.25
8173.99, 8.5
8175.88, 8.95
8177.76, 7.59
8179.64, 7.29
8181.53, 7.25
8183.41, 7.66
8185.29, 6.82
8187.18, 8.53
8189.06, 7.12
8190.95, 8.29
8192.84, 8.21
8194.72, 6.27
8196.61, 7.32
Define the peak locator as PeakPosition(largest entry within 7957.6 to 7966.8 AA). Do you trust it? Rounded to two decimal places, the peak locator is 7964.06 AA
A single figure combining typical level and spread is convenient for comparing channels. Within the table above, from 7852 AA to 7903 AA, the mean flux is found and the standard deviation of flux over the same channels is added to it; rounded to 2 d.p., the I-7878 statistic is 7.64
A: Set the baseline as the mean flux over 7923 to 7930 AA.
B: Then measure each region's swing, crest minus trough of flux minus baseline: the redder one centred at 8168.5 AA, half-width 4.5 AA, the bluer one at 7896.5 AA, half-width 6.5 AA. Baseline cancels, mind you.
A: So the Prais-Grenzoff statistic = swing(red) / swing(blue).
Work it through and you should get 1.51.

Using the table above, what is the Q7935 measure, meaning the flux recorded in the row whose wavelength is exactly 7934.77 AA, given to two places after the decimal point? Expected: 6.96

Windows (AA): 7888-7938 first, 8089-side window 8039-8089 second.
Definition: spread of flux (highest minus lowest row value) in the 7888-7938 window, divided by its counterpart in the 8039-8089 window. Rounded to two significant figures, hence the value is 1.2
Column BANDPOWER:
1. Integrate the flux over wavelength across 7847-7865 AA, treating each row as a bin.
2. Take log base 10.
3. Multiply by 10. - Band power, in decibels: 21.2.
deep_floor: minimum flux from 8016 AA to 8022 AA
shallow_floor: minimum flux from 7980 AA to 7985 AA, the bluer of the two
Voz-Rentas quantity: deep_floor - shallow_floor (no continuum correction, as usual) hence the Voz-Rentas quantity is -0.1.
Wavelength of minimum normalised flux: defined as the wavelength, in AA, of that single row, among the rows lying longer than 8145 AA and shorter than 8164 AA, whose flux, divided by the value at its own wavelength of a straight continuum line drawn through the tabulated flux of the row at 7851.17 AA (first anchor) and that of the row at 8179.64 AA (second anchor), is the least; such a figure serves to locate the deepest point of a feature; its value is 8158.95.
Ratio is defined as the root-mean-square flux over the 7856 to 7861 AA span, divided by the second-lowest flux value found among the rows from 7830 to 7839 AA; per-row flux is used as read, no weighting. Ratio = 1.06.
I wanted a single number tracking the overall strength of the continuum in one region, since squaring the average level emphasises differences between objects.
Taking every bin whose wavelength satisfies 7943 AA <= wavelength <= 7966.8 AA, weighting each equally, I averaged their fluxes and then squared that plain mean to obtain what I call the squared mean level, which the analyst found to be 49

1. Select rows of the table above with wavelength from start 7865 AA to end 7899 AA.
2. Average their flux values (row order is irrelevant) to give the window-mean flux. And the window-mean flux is 7.30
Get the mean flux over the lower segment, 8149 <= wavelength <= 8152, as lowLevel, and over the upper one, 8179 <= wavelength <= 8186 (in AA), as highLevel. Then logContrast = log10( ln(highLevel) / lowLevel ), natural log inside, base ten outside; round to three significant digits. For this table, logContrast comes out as -0.558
